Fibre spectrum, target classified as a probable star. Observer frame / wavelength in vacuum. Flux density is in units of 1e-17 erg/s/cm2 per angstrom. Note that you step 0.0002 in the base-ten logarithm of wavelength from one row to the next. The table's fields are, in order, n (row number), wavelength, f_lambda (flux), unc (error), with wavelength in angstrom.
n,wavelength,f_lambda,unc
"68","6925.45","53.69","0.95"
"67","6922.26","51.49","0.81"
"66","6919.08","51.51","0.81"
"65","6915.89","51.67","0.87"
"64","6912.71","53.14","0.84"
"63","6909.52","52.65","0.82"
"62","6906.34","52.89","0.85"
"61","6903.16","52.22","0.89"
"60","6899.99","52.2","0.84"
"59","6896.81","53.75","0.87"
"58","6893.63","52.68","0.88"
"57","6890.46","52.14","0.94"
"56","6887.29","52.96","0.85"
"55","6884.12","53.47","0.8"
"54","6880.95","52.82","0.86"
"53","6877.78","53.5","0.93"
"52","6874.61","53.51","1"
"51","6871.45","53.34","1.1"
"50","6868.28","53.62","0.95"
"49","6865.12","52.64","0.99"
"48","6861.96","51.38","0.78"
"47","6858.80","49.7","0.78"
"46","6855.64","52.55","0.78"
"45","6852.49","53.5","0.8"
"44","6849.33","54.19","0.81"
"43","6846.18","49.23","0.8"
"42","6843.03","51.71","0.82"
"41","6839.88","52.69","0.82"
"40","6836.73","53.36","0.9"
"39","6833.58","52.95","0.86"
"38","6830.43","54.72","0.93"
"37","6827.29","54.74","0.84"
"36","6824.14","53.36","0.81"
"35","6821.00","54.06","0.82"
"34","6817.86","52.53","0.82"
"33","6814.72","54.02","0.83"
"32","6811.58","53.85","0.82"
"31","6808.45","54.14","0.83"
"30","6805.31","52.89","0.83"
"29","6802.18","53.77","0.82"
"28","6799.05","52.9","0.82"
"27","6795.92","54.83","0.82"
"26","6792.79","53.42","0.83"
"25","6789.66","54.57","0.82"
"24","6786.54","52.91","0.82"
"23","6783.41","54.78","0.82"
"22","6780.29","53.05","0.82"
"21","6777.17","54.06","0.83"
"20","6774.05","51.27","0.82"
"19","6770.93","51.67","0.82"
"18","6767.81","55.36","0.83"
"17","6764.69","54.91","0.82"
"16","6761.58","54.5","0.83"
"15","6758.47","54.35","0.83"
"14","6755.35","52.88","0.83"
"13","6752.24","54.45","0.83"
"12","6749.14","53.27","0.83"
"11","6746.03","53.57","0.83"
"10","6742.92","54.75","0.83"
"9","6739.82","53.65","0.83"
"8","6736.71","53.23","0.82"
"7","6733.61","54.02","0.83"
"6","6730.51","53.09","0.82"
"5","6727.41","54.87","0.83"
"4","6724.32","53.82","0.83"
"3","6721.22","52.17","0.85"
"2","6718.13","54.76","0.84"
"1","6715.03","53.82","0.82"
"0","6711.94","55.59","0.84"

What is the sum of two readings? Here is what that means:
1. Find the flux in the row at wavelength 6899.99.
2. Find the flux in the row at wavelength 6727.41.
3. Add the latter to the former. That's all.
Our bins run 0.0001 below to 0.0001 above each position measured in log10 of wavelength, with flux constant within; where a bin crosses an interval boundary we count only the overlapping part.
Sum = 107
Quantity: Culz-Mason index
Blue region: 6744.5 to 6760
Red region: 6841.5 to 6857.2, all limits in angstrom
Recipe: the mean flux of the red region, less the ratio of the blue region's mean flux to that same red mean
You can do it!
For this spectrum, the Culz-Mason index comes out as 51.2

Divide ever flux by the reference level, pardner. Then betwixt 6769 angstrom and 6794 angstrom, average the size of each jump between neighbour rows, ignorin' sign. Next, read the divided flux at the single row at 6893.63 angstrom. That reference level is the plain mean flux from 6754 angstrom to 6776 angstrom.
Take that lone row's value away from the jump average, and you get -0.955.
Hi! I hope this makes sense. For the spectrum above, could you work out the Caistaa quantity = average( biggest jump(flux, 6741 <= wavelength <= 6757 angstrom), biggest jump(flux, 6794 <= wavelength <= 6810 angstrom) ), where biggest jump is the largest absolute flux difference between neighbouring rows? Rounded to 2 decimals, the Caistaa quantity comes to 1.75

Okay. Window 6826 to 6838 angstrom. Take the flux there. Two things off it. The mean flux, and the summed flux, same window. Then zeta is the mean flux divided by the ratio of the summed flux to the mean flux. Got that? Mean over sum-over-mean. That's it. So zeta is 13.5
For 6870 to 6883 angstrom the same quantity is 13.3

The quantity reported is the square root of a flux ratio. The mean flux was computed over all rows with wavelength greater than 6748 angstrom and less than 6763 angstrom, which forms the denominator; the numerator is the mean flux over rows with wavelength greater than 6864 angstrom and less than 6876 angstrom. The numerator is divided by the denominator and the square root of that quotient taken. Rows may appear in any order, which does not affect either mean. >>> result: 0.99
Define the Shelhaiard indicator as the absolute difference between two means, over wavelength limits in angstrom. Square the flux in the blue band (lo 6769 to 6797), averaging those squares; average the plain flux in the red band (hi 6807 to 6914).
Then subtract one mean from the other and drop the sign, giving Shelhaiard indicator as 2800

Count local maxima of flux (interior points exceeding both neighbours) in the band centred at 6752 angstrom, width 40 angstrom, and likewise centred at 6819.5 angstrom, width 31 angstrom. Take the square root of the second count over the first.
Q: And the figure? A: 1.15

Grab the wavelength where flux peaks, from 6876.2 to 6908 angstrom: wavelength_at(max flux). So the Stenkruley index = 6896.81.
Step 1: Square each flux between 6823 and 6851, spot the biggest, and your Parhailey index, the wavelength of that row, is 6827.29 angstrom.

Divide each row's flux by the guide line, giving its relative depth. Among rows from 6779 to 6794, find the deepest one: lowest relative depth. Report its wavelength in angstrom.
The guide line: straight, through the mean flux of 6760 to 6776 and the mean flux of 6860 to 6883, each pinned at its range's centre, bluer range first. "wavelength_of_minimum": 6786.54 angstrom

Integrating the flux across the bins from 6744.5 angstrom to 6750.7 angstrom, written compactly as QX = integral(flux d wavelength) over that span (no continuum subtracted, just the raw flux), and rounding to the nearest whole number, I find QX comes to 332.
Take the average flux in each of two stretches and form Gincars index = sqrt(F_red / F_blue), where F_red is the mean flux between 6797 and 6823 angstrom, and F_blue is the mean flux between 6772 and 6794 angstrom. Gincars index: 1.001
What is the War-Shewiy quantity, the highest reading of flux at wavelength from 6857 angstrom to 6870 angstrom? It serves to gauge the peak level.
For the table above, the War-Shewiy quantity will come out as 53.62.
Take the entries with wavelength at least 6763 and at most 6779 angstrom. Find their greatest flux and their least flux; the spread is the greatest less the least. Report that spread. 4.1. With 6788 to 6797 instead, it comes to 1.4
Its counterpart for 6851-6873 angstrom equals 3.9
